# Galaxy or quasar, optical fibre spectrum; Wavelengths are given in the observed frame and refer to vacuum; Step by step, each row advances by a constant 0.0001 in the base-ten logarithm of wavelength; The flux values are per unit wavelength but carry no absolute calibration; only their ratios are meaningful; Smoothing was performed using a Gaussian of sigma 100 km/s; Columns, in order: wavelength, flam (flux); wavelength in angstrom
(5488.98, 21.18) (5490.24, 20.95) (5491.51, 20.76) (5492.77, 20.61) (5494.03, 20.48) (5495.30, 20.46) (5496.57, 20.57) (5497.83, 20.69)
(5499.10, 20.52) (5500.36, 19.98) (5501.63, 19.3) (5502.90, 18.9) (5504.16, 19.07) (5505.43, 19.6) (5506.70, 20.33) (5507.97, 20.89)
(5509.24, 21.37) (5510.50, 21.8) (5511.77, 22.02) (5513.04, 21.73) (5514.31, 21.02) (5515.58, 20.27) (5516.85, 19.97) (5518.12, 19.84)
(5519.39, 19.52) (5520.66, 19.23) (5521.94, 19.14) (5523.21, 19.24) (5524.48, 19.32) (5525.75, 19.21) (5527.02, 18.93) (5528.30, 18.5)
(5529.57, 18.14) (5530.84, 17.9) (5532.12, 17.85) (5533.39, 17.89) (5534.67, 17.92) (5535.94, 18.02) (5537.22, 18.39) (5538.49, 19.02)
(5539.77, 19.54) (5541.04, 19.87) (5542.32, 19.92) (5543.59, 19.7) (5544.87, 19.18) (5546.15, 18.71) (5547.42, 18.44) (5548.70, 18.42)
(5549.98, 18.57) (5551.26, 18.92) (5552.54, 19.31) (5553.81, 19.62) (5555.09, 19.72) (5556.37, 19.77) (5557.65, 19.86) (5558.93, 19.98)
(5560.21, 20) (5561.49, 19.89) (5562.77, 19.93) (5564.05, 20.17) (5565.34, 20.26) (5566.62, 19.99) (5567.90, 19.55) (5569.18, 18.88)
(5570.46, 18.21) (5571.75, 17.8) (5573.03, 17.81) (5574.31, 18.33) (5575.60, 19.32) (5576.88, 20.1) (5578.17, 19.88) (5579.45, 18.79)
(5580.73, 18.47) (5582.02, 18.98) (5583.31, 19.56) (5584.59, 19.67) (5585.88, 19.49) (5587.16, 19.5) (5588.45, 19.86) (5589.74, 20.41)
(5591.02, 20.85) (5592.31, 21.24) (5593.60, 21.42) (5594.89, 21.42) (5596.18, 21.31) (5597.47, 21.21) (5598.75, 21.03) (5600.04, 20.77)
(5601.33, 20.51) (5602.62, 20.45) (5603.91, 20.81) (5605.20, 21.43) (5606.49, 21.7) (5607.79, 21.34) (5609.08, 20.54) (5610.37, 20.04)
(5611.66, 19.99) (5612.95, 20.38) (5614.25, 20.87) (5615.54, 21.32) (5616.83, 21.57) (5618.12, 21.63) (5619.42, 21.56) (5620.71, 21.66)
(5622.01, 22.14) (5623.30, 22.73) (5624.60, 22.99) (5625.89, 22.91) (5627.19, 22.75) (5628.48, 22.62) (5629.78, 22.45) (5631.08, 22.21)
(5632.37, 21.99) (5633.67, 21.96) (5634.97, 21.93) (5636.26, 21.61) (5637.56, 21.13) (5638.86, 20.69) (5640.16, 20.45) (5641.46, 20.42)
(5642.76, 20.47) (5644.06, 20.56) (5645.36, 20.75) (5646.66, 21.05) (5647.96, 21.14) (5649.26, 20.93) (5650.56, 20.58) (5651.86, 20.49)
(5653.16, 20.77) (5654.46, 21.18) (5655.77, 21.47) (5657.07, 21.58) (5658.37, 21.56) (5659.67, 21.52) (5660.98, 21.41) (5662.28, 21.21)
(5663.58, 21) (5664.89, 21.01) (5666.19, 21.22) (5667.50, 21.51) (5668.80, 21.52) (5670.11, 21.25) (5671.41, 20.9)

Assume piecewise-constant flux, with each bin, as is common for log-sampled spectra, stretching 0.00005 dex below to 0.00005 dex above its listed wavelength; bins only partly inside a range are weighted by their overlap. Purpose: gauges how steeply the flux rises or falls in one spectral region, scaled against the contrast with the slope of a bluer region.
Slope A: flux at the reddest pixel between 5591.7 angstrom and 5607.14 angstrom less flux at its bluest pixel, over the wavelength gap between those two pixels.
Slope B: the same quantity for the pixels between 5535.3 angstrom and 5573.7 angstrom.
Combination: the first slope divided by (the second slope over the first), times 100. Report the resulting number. -19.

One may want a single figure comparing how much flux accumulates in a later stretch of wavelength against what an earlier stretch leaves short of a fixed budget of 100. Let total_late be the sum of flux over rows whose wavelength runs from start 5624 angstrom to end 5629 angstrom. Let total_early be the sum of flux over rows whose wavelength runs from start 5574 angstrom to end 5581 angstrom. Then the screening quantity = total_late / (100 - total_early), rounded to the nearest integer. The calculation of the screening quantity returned -6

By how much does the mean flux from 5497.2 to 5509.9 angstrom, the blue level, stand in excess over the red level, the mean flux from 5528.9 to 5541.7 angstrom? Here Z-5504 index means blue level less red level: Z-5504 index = 1.6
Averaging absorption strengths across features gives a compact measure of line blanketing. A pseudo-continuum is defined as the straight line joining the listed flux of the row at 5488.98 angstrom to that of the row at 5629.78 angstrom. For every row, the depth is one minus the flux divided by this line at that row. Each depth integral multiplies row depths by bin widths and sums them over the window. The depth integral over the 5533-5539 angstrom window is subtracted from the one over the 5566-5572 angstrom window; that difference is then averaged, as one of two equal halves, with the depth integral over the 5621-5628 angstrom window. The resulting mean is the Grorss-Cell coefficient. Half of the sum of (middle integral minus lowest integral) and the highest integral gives -0.10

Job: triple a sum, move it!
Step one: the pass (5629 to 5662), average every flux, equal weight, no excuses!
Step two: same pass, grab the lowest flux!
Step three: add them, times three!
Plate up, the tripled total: 125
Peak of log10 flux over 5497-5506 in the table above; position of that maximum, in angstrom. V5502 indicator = 5497.83 angstrom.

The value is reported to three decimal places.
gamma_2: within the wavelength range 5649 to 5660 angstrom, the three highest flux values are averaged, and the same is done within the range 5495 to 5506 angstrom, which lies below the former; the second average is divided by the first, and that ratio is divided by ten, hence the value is 0.096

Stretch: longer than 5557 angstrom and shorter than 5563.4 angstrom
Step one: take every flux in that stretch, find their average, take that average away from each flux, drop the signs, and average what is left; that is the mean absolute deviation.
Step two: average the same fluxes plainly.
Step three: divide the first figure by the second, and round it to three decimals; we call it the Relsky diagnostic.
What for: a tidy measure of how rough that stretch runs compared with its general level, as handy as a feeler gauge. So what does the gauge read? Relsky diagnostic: 0.002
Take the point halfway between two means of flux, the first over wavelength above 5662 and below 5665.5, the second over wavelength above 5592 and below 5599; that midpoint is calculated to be 21.2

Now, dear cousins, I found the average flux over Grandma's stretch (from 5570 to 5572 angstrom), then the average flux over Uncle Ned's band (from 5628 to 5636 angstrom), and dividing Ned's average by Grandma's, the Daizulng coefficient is 1.23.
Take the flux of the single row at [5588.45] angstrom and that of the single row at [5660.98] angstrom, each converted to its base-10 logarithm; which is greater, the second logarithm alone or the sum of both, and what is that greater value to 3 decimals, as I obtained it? 2.629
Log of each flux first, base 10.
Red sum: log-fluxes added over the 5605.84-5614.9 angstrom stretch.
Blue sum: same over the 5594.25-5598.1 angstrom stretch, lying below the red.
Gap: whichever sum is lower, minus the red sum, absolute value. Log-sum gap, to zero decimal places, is 5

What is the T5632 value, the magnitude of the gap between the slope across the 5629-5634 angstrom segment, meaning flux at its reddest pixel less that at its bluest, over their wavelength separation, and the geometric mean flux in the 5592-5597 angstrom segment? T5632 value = 21.5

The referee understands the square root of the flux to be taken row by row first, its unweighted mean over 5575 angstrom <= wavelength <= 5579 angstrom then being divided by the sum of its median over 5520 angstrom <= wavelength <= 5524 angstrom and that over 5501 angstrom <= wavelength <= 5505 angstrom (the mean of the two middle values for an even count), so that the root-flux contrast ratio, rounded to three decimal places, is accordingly 0.508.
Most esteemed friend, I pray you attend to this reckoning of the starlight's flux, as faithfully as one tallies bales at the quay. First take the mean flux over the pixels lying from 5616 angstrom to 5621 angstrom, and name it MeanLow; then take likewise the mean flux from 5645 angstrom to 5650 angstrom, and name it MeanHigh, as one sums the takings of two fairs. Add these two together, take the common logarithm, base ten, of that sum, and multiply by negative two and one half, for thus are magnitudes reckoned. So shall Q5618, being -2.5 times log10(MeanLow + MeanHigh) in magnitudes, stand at -4.073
